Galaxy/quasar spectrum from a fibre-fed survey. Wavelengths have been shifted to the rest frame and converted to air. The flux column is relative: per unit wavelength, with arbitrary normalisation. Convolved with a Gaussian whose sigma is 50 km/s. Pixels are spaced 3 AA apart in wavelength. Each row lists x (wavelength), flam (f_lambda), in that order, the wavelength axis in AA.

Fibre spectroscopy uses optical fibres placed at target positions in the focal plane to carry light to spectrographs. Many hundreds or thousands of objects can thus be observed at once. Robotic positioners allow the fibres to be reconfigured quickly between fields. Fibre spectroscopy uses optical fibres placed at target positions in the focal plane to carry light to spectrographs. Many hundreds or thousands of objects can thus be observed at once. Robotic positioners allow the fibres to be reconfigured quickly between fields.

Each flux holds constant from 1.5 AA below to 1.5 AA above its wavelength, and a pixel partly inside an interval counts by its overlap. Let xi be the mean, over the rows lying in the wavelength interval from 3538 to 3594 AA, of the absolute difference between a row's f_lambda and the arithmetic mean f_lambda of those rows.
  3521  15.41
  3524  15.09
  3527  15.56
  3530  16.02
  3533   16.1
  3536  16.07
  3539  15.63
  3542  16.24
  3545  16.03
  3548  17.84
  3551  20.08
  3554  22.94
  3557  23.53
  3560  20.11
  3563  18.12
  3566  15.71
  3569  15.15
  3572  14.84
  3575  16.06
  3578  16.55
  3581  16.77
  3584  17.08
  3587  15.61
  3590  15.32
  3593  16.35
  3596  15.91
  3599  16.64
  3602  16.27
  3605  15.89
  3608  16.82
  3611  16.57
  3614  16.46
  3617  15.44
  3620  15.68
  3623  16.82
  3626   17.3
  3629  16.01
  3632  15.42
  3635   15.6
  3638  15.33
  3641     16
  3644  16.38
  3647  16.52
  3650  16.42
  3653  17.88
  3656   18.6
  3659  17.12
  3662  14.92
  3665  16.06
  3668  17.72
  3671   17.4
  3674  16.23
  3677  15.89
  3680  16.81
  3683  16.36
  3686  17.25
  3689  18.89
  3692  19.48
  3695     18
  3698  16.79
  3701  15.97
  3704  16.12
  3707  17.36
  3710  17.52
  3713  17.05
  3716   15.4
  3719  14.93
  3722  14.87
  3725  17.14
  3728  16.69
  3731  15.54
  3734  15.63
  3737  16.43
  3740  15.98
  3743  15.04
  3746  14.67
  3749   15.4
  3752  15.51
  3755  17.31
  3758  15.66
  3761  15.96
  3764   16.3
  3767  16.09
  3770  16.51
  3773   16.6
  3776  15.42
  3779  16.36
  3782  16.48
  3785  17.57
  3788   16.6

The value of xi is 1.94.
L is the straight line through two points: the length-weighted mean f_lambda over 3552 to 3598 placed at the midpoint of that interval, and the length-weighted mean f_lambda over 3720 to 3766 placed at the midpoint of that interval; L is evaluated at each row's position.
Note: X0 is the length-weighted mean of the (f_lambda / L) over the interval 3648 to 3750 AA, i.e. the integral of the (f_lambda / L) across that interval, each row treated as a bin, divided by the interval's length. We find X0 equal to 1.02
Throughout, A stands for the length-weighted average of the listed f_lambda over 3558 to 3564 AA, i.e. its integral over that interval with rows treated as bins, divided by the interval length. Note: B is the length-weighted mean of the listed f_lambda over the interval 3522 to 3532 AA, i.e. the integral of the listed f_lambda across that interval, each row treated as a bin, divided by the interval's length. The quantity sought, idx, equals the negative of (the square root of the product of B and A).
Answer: -17.5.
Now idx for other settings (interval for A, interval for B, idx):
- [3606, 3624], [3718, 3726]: -15.9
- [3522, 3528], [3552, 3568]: -17.5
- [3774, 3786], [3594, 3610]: -16.4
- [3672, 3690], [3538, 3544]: -16.4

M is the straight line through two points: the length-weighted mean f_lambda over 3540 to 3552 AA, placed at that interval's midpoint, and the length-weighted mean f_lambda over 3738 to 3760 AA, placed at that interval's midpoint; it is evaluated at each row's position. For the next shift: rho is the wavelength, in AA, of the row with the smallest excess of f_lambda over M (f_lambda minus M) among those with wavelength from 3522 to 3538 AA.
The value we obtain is 3524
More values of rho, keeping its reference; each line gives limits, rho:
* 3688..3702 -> 3701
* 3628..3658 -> 3638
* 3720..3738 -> 3722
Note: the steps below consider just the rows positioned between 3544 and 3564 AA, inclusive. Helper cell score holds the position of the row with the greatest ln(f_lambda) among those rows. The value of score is 3557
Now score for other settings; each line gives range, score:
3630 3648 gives 3647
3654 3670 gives 3656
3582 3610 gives 3584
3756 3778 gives 3773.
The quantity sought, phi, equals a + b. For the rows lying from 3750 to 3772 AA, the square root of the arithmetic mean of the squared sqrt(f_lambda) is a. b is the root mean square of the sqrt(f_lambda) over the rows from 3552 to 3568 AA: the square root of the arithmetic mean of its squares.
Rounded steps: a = 4.02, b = 4.48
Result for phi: 8.51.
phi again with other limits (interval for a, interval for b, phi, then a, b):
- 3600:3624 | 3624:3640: 8.02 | 4.03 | 3.99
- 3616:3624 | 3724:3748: 7.98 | 4.00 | 3.99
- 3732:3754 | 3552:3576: 8.22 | 3.94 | 4.28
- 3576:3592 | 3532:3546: 8.03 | 4.03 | 4.00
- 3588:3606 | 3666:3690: 8.14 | 4.01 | 4.13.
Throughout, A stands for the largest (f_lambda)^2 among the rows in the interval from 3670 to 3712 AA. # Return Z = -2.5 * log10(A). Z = -6.45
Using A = 379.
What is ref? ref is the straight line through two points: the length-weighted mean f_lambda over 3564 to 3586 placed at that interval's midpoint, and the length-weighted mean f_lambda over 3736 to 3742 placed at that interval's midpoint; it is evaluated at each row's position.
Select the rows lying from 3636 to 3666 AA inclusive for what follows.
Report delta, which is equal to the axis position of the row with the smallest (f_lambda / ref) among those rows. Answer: 3662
